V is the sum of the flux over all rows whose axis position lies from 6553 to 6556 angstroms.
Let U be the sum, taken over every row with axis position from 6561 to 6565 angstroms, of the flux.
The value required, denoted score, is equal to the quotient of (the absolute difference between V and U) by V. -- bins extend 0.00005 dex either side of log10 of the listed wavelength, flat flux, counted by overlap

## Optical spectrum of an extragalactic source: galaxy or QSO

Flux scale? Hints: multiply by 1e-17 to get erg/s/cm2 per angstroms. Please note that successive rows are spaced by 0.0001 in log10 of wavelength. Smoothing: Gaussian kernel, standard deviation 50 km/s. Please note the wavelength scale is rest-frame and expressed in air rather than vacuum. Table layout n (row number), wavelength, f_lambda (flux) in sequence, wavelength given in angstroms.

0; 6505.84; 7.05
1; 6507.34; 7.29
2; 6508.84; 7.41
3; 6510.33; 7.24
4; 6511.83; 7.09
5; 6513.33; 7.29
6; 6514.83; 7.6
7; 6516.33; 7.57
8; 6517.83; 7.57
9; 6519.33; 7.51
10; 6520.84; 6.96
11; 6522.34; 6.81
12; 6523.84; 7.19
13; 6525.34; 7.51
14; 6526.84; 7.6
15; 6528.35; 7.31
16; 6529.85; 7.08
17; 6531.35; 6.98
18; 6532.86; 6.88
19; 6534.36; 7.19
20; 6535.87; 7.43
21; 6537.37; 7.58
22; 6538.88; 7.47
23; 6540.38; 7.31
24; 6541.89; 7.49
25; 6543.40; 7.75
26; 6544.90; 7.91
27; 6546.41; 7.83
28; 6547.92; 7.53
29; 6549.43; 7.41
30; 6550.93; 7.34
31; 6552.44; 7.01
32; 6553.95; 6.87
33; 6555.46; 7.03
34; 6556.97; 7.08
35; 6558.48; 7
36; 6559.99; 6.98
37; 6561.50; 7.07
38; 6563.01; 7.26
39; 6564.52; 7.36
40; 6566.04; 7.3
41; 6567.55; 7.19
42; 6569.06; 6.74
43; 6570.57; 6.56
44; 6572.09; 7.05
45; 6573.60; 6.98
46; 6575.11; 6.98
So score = 0.56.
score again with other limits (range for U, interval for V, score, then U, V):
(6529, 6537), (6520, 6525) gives 0.70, 36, 21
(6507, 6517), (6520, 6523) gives 2.74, 51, 14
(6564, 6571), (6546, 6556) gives 0.31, 35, 51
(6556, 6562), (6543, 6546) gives 0.80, 28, 16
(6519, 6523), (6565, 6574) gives 0.49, 21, 42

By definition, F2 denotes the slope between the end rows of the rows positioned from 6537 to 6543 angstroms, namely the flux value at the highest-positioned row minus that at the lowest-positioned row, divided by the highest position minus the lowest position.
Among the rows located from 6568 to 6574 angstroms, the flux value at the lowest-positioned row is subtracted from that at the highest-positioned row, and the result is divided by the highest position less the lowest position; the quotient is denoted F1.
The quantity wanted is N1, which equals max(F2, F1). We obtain 0.053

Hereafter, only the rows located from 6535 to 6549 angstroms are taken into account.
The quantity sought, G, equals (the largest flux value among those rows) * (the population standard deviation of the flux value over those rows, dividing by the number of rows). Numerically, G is 1.49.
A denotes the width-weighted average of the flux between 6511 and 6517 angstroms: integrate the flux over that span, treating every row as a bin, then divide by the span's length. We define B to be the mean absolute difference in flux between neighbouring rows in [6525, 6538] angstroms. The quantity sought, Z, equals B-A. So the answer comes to -7.19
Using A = 7.38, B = 0.189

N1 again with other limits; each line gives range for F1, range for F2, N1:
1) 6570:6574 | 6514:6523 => 0.139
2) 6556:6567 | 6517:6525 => 0.024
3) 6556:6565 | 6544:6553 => 0.037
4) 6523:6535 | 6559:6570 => 0.000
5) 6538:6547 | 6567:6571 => 0.048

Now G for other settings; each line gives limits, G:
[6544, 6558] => 2.76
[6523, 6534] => 1.88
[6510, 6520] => 1.42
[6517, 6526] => 2.23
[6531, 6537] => 1.57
